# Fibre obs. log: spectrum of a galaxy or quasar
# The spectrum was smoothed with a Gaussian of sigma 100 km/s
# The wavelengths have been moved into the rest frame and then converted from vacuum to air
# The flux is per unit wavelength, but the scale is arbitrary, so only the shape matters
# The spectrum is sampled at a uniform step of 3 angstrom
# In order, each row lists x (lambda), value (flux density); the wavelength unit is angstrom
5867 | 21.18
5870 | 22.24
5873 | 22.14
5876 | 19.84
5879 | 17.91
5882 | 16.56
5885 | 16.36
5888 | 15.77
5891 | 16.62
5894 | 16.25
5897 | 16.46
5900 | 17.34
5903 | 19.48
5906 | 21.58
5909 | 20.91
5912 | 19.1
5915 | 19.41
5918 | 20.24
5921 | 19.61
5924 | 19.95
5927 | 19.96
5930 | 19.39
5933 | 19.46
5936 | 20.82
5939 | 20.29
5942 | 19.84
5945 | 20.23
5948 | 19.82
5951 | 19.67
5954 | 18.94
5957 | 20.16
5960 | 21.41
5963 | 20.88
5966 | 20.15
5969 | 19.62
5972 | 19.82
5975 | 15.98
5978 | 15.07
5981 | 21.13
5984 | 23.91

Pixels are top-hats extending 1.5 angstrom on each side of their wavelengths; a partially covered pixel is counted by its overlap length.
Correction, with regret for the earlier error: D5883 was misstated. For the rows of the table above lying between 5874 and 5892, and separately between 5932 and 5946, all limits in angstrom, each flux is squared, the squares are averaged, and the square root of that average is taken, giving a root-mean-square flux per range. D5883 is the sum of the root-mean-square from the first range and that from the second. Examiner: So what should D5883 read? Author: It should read 37.4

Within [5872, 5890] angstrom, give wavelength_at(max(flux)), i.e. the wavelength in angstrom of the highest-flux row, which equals 5873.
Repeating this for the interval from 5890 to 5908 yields 5906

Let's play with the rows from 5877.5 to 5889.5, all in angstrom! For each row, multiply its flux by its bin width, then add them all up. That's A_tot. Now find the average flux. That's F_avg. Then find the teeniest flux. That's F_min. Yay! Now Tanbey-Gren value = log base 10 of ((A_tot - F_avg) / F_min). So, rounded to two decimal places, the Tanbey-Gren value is 1.06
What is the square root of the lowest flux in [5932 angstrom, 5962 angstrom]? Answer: 4.35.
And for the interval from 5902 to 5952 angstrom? 4.37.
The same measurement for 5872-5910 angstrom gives 3.97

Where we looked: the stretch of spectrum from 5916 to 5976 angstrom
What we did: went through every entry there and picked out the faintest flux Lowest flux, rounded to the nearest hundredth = 15.98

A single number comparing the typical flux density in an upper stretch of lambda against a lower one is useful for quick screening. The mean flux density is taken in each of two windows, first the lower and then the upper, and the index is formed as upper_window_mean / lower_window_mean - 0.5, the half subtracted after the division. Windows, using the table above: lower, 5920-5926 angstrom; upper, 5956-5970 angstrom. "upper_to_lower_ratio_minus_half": 0.53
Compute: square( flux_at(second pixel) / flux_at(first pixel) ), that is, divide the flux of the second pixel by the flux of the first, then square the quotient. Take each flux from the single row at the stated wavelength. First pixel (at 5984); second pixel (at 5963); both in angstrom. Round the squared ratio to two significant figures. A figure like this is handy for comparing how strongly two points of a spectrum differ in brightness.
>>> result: 0.76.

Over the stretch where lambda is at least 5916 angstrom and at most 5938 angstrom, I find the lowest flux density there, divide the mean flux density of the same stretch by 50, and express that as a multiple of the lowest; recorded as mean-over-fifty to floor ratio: 0.0205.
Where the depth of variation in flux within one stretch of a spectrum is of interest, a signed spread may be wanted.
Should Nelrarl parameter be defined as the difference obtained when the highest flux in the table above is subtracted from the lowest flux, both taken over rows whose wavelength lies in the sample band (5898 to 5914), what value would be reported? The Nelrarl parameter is -4.2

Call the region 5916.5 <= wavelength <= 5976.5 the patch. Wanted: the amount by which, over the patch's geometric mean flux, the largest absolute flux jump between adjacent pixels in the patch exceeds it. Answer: -15.9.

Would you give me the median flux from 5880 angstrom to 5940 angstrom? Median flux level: 19.4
